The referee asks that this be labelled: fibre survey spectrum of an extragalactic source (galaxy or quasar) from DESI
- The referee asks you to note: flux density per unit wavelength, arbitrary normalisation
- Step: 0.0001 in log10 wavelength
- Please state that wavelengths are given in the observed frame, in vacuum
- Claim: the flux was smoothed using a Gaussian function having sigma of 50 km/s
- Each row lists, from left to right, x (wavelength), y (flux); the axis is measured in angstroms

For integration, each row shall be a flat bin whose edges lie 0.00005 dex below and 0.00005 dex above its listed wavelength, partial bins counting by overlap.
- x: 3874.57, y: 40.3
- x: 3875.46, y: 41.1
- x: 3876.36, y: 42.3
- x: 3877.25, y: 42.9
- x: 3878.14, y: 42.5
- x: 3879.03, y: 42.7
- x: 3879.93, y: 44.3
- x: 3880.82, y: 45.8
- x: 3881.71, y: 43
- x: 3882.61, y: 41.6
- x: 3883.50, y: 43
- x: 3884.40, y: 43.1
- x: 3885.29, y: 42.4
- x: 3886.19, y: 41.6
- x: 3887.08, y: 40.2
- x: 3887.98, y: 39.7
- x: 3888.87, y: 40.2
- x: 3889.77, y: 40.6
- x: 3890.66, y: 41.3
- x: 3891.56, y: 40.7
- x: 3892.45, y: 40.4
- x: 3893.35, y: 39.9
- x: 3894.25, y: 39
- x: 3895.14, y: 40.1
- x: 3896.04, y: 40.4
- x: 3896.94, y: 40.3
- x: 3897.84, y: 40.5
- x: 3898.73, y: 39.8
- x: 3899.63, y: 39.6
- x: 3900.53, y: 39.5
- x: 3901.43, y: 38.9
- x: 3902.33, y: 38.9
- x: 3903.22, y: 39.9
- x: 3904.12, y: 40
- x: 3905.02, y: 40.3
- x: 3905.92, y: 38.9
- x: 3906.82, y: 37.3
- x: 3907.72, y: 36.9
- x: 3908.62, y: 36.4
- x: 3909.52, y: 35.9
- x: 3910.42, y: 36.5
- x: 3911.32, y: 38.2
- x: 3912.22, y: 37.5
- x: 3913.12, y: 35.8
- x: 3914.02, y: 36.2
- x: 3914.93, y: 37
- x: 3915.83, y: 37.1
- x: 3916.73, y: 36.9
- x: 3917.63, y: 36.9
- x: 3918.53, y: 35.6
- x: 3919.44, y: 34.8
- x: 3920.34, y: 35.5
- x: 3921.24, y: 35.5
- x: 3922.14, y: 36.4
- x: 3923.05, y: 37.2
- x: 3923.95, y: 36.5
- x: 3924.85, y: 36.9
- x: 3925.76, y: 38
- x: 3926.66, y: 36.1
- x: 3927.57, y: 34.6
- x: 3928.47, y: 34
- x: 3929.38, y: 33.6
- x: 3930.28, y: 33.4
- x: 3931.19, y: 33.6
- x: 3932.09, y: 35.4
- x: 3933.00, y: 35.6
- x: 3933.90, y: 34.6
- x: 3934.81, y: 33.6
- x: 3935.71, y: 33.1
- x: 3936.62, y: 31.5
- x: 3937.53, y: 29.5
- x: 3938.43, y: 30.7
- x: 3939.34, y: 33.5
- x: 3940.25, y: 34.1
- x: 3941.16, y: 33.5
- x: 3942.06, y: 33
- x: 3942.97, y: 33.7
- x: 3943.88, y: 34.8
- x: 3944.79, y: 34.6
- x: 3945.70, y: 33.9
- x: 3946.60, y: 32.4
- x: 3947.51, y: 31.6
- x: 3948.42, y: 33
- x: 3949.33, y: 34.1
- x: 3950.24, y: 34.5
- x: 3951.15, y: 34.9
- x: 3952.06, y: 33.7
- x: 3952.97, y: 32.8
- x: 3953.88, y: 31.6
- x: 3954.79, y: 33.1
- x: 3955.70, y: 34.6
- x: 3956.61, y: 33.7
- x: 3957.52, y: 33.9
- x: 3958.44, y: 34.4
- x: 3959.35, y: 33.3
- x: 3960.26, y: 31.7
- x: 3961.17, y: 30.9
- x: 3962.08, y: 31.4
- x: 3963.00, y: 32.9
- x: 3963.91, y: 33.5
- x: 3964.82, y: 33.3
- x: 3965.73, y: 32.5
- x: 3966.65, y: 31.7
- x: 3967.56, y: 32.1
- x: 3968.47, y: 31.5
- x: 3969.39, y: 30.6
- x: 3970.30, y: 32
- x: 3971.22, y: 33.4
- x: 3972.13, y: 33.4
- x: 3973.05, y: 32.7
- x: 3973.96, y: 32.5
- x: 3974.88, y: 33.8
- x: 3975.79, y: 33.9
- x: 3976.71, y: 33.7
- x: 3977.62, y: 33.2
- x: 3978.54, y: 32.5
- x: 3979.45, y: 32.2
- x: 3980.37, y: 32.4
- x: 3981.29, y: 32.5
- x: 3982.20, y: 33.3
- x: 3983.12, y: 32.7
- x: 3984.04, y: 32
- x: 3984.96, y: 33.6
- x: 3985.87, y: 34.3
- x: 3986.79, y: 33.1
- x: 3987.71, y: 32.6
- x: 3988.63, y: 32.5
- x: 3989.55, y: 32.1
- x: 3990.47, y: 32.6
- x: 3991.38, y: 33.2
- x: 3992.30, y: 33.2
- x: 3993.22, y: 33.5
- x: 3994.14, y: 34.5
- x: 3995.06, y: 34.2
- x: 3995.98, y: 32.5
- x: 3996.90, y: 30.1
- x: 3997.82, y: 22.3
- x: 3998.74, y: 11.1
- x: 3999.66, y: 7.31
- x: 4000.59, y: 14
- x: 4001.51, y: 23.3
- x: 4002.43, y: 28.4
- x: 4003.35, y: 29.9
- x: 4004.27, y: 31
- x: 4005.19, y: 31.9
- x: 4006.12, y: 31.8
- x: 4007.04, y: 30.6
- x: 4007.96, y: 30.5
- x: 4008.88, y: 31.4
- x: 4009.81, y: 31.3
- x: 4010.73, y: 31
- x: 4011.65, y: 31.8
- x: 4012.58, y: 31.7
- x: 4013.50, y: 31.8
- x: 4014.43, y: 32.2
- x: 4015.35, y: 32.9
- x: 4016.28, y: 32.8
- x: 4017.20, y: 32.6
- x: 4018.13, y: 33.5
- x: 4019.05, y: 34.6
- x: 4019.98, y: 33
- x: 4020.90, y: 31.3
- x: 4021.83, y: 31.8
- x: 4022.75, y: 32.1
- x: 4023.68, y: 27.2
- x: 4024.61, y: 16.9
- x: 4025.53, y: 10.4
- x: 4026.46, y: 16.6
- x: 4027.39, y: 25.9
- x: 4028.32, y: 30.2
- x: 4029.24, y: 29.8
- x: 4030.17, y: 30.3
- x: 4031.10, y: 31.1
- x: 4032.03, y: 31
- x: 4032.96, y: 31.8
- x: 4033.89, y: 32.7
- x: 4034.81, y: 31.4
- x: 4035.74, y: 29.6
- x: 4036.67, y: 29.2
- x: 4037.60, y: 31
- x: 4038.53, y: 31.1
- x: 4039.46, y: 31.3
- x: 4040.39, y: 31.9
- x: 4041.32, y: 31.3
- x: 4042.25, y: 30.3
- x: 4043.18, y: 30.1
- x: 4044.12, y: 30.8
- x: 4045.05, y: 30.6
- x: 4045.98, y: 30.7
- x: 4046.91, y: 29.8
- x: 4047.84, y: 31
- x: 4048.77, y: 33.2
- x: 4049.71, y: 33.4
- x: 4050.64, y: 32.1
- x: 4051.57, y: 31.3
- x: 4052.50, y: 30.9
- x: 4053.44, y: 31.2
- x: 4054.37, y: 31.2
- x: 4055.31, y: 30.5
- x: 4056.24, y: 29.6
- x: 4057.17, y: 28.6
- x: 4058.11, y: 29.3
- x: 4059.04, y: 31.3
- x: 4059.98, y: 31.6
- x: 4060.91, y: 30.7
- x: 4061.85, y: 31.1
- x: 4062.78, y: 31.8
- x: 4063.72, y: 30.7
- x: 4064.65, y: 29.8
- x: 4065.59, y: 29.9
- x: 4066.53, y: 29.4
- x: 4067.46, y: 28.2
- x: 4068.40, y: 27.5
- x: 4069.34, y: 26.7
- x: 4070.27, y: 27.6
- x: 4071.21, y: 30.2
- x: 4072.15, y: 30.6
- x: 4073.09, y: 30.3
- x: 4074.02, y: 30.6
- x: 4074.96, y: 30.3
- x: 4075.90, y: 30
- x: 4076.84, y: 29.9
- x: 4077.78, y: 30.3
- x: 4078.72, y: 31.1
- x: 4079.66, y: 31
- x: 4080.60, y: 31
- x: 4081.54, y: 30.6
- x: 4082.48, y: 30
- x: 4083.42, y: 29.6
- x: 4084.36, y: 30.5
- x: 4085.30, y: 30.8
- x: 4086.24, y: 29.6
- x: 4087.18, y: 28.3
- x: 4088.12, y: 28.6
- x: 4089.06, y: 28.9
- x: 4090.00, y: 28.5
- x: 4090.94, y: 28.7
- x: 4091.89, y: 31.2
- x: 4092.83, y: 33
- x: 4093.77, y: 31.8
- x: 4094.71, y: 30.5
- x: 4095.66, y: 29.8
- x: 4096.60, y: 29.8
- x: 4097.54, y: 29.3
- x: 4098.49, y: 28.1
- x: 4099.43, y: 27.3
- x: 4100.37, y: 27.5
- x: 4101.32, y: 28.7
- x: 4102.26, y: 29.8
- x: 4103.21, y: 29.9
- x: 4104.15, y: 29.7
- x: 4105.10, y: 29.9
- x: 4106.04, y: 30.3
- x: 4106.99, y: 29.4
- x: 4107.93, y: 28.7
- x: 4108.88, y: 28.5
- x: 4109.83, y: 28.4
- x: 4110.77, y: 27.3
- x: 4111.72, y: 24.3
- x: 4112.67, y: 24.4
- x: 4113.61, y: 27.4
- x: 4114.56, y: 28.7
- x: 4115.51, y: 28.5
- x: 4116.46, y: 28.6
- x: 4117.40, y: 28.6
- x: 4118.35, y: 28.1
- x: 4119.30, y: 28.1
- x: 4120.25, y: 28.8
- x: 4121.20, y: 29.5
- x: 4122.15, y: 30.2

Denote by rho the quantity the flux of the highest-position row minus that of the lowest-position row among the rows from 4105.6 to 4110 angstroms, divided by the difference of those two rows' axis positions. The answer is -0.50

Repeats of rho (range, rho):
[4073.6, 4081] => 0.06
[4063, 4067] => -0.46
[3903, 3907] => -0.72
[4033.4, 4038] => -0.46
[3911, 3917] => -0.24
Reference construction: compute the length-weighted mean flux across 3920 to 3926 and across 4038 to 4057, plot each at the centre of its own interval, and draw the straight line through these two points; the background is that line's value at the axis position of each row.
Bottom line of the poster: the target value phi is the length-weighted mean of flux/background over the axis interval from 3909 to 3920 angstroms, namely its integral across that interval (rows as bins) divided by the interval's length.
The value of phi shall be 0.99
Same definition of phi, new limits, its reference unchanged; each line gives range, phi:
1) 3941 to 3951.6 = 0.95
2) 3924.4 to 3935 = 0.96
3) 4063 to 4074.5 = 0.97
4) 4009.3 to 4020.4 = 1.00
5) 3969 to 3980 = 0.96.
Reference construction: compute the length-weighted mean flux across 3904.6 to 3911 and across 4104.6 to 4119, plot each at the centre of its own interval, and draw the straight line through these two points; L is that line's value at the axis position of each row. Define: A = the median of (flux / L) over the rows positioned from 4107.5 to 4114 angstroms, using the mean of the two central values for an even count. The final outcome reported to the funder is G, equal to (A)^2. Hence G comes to 0.96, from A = 0.98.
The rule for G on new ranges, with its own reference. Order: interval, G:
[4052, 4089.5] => 1.02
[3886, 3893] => 1.12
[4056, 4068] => 0.98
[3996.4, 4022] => 0.92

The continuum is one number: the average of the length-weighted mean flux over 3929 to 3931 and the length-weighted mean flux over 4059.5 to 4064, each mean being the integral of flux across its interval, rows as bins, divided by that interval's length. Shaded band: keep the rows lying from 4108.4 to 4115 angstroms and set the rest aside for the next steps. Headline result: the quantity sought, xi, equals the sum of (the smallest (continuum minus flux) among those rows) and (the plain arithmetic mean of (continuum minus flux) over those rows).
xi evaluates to 9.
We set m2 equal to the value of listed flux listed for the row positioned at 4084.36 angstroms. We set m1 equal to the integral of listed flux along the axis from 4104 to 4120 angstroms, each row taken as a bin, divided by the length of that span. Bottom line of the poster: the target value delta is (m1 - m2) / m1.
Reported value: -0.084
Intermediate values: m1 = 28.1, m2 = 30.5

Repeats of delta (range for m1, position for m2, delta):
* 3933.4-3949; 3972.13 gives -0.011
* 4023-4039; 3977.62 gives -0.208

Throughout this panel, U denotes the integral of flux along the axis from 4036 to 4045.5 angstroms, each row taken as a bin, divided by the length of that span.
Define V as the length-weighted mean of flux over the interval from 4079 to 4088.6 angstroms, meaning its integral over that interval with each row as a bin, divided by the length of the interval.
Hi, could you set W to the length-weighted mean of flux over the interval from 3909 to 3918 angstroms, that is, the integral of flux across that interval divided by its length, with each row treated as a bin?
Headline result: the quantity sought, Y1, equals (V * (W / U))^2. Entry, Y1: 1295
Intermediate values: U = 31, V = 30.0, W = 37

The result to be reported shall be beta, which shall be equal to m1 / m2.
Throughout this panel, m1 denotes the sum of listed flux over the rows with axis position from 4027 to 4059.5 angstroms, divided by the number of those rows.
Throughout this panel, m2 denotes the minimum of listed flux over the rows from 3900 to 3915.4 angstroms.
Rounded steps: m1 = 31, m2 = 35.8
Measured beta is 0.86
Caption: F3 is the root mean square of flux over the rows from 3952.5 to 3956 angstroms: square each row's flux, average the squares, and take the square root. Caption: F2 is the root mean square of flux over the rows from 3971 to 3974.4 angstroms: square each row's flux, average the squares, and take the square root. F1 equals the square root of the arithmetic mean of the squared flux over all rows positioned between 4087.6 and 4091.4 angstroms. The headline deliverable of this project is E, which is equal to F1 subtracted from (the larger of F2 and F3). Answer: 4.4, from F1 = 29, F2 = 33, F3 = 33.0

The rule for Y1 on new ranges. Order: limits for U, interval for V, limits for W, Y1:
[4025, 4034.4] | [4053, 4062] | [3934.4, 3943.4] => 1362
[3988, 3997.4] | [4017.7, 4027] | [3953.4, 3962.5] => 717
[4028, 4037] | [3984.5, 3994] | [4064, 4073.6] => 981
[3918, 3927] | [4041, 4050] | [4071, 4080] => 678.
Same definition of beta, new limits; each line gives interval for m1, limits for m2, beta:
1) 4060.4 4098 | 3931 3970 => 1.02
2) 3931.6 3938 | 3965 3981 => 1.09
